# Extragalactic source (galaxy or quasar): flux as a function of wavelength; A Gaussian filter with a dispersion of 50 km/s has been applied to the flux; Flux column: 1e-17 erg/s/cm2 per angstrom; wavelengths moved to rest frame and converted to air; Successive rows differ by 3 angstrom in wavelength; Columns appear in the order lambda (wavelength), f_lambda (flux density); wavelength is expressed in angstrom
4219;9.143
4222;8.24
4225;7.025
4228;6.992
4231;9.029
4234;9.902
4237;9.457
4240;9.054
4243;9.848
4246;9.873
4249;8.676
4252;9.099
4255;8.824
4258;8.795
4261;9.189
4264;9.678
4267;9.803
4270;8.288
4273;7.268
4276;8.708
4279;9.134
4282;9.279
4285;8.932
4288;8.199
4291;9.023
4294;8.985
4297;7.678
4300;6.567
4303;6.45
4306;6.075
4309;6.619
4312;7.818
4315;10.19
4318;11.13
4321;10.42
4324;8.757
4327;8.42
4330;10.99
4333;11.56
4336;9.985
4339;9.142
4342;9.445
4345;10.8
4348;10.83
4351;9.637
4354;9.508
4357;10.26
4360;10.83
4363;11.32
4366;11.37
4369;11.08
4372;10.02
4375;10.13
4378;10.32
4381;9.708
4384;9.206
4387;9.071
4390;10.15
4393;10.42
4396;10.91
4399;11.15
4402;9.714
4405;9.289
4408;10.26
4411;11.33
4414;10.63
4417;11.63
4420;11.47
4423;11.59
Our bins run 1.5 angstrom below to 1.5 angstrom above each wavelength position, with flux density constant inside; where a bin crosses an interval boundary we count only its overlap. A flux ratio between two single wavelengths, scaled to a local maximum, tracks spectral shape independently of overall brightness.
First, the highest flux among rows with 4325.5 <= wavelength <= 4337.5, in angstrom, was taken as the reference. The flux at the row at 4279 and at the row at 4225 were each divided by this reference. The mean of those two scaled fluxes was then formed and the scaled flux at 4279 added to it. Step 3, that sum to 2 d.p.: 1.49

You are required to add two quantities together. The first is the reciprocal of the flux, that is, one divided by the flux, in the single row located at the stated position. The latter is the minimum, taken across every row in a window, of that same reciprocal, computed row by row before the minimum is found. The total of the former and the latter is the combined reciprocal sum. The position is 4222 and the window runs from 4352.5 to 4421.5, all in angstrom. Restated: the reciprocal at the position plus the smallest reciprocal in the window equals 0.207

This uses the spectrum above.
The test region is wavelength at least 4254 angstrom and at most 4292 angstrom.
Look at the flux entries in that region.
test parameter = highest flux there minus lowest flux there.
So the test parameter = 2.5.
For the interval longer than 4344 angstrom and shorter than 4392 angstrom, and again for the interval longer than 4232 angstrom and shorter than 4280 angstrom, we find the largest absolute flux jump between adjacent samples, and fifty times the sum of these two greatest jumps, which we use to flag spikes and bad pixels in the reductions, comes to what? 135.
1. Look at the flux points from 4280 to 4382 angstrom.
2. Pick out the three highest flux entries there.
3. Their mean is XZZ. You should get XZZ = 11.4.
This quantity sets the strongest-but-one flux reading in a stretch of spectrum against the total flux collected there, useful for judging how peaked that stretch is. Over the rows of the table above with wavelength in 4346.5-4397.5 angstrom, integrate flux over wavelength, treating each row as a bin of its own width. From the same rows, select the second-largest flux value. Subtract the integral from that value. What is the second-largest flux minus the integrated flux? -513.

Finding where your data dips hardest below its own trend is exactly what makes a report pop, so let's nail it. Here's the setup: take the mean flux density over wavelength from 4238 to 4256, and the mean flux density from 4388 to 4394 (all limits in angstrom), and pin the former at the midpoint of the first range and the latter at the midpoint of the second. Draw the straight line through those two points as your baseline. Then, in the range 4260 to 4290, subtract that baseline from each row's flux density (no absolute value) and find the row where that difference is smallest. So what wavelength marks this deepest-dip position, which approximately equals 4273 angstrom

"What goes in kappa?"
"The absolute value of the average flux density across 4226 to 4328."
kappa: 8.7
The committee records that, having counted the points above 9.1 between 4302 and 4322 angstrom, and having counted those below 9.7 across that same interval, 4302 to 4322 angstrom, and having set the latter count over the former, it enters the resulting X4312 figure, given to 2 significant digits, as 1.3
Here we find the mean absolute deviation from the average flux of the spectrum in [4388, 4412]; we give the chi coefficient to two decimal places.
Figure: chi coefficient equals 0.55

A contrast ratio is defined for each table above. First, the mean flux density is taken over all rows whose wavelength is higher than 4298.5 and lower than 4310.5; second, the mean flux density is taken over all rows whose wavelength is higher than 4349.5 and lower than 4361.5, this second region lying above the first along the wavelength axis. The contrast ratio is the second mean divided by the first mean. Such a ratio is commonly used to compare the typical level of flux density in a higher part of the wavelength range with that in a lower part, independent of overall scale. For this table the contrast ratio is 1.56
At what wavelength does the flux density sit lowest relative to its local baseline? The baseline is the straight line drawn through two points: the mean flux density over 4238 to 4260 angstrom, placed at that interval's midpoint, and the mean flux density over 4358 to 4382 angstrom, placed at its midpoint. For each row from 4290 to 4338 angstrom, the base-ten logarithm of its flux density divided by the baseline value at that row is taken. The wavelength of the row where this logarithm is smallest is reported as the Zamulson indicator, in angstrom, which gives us 4306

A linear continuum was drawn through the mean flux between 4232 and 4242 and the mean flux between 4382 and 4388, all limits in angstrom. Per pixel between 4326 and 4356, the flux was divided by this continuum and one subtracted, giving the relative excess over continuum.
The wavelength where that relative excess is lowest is 4327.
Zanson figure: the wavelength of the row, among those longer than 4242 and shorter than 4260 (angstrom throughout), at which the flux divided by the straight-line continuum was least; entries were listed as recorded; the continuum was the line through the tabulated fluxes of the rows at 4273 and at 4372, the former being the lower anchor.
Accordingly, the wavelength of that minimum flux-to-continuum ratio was 4258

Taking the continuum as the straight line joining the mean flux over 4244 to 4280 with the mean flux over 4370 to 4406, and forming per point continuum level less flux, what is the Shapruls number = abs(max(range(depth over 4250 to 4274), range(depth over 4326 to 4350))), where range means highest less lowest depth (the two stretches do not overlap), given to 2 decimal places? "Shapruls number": 3.09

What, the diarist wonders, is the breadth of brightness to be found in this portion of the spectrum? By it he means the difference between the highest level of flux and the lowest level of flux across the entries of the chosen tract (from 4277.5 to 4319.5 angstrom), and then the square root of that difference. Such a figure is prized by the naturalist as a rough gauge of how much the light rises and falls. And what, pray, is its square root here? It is 2.2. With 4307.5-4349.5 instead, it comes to 2.2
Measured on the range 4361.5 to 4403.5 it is 1.5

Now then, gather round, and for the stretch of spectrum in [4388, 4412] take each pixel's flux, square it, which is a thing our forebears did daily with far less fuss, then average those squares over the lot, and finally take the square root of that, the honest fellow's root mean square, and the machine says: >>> 10.4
